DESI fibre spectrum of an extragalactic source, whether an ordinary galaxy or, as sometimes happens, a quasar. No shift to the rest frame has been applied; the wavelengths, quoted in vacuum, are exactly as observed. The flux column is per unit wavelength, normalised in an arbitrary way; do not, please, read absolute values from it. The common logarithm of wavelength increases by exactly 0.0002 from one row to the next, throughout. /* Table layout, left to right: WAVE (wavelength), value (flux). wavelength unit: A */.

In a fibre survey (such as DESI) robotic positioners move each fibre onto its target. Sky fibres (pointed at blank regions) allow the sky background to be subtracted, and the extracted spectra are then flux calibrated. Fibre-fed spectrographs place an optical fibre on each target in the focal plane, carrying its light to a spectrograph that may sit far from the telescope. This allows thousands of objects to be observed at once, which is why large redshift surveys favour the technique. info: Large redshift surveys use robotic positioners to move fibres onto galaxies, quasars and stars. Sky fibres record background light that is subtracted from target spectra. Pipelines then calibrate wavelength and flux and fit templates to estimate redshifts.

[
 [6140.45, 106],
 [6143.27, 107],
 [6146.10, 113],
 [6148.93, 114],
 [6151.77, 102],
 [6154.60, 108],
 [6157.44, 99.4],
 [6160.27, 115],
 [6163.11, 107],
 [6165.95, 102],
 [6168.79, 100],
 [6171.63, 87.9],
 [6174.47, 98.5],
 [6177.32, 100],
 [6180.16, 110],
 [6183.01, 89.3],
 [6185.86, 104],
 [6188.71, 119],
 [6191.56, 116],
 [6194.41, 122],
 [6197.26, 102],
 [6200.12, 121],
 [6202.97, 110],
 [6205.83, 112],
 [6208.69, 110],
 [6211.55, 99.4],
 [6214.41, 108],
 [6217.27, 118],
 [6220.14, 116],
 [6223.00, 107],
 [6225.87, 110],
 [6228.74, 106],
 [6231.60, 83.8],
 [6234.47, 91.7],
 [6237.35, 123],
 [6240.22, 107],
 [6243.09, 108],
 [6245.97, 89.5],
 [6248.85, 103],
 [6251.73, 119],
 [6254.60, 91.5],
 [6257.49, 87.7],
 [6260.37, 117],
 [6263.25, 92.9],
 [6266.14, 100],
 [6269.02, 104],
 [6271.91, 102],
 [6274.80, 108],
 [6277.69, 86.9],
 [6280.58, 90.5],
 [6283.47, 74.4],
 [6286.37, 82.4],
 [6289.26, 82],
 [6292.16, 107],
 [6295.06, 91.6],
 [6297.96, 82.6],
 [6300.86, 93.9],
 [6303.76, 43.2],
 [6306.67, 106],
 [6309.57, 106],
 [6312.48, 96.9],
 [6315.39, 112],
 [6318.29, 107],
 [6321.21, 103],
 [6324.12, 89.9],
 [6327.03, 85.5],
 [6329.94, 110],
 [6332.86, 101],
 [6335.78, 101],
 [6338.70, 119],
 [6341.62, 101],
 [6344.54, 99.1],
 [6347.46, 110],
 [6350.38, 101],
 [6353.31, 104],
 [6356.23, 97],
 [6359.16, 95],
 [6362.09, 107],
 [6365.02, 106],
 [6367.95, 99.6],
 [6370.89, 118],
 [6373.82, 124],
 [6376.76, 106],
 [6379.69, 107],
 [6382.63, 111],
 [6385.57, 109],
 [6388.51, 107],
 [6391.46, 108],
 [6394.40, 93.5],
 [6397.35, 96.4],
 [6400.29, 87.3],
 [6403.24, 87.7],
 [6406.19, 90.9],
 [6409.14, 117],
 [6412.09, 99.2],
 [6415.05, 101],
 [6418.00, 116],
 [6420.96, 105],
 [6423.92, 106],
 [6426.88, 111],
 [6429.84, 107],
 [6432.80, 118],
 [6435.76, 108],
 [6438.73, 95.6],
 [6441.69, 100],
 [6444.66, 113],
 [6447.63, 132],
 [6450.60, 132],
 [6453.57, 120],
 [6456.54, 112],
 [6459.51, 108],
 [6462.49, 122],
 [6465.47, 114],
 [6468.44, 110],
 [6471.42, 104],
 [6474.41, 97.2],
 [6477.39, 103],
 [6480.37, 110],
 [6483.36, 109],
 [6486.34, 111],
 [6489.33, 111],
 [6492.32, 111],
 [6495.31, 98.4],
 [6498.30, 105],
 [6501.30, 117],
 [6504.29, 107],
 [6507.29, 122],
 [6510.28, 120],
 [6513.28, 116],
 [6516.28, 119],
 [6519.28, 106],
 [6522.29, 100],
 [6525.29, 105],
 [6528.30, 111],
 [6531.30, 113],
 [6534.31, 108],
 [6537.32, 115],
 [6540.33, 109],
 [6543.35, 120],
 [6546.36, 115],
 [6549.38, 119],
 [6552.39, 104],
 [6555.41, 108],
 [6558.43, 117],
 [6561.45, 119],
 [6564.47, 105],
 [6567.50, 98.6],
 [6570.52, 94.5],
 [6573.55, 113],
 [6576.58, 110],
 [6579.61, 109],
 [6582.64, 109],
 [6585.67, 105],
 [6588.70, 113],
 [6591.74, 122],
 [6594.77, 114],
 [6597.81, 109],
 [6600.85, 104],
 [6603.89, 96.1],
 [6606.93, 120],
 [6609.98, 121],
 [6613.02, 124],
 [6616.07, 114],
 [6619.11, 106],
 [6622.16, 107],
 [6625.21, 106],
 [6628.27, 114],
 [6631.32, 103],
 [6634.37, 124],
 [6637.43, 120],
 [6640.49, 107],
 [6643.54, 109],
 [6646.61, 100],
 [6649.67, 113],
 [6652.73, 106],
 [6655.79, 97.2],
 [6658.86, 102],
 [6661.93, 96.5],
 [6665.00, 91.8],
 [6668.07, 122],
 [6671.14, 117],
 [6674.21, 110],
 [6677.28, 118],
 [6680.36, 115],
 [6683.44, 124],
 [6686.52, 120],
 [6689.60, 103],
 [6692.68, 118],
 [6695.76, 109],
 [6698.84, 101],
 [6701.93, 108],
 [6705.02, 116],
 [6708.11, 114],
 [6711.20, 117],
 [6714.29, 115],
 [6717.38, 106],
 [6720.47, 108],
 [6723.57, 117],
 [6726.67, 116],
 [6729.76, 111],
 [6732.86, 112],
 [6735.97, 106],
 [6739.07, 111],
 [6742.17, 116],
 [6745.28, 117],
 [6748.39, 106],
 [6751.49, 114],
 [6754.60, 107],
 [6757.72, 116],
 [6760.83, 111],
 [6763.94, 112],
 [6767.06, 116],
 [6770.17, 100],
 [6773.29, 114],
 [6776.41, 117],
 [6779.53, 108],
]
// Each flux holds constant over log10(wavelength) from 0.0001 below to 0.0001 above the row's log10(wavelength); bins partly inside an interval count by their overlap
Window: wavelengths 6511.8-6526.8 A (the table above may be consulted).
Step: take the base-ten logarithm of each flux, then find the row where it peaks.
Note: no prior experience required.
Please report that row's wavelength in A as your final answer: 6516.28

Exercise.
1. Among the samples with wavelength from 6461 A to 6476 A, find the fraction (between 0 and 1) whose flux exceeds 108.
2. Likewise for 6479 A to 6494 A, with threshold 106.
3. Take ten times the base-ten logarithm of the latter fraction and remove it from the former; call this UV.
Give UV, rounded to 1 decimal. 0.6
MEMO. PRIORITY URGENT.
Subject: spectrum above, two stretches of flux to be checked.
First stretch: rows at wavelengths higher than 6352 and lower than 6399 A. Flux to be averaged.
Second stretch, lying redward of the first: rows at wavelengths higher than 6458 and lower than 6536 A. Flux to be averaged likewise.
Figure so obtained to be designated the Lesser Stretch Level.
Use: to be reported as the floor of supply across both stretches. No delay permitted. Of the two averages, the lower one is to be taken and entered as 105.5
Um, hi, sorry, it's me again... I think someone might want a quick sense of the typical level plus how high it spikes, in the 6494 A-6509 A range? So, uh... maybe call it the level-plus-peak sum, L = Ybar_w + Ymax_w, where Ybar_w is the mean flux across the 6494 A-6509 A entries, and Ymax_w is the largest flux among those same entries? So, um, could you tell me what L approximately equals 232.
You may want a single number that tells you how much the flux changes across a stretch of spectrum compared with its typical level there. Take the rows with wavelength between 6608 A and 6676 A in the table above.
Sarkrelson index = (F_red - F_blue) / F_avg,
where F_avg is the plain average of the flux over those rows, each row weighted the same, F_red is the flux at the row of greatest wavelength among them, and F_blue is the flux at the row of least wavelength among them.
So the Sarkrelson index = -0.10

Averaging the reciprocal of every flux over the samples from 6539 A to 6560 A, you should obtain 0.0089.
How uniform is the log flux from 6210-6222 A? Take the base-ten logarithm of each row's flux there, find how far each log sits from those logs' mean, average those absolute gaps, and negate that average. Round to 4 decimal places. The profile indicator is -0.0264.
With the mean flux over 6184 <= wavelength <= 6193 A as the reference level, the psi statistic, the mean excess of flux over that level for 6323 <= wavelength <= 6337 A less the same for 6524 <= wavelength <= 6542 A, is -13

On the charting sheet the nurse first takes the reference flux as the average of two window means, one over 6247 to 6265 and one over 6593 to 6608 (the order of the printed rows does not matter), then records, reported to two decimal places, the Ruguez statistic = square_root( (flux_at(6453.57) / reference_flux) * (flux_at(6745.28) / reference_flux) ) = 1.13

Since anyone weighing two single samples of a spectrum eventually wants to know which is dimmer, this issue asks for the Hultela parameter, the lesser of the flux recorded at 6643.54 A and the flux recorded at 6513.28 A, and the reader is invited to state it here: 109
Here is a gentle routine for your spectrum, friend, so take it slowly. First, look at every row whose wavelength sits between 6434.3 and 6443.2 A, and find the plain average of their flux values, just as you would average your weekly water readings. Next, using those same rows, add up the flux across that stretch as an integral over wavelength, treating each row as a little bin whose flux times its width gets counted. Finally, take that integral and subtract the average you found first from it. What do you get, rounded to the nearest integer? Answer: 799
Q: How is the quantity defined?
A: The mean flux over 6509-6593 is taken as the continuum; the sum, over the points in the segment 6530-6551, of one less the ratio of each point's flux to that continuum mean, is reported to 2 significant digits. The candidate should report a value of -0.21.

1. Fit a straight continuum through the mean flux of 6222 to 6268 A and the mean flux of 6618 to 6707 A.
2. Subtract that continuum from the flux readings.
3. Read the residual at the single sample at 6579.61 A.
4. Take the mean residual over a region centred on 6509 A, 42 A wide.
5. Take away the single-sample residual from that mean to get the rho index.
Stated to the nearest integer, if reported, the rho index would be 3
